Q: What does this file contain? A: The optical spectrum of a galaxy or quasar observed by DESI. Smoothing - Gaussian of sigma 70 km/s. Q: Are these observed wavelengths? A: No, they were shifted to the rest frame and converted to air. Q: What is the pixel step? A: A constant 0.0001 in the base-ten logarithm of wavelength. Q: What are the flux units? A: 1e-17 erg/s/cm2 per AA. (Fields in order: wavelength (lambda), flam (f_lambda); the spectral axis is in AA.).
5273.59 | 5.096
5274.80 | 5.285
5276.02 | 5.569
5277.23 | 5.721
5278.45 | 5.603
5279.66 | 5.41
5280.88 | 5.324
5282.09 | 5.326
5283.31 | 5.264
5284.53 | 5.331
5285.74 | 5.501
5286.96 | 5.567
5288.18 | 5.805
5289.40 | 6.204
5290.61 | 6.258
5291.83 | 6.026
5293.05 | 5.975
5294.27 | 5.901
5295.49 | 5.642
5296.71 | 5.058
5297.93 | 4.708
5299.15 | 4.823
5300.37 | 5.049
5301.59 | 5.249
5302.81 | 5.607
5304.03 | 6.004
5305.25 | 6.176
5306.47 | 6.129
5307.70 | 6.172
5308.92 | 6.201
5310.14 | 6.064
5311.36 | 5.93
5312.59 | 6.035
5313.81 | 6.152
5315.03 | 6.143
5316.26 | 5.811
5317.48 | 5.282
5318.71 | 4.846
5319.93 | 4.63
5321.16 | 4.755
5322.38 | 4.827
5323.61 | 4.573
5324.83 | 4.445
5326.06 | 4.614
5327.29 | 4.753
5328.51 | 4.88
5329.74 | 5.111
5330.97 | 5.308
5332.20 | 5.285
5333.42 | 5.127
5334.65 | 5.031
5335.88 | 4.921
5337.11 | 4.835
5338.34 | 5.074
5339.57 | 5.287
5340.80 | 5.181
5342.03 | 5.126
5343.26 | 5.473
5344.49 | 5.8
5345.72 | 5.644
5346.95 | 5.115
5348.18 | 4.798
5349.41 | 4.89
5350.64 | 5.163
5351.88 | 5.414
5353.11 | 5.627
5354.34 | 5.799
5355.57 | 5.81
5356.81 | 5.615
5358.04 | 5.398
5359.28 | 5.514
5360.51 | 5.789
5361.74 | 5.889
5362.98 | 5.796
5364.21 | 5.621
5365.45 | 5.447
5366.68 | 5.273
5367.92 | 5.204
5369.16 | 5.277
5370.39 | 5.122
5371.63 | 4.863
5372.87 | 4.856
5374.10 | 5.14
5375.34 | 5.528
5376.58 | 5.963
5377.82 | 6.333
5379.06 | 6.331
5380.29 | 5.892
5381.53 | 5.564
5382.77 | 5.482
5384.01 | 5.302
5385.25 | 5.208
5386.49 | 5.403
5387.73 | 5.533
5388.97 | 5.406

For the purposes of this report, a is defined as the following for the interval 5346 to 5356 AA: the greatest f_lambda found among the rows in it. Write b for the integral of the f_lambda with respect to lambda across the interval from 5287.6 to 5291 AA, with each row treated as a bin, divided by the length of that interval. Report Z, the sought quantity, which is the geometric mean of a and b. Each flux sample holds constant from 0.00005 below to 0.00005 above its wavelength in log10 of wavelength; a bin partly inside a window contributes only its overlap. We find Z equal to 5.9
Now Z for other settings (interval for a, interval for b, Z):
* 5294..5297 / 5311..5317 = 6.0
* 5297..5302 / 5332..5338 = 5.1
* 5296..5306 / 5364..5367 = 5.8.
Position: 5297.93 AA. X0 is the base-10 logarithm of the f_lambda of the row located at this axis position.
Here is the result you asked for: 0.67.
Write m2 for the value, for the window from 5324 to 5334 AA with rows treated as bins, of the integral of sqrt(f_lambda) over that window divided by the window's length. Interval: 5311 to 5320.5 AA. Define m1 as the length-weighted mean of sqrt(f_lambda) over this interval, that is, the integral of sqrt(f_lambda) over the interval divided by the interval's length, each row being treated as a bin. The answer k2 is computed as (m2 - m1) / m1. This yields -0.06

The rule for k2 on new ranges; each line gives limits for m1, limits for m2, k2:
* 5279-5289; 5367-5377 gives -0.02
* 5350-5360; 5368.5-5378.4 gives -0.02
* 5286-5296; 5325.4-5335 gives -0.08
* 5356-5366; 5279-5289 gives -0.02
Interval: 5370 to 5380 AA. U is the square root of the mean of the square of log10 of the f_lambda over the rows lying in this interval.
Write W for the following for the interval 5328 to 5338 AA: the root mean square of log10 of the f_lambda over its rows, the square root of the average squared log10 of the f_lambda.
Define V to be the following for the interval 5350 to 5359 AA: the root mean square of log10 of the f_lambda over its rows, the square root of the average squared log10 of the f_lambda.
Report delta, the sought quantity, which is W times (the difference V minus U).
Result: 0.002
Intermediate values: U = 0.74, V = 0.74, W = 0.704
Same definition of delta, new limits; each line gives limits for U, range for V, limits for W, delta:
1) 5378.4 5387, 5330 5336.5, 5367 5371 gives -0.027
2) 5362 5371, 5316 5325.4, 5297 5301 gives -0.029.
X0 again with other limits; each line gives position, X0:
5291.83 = 0.78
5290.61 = 0.80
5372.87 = 0.69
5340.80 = 0.71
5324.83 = 0.65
